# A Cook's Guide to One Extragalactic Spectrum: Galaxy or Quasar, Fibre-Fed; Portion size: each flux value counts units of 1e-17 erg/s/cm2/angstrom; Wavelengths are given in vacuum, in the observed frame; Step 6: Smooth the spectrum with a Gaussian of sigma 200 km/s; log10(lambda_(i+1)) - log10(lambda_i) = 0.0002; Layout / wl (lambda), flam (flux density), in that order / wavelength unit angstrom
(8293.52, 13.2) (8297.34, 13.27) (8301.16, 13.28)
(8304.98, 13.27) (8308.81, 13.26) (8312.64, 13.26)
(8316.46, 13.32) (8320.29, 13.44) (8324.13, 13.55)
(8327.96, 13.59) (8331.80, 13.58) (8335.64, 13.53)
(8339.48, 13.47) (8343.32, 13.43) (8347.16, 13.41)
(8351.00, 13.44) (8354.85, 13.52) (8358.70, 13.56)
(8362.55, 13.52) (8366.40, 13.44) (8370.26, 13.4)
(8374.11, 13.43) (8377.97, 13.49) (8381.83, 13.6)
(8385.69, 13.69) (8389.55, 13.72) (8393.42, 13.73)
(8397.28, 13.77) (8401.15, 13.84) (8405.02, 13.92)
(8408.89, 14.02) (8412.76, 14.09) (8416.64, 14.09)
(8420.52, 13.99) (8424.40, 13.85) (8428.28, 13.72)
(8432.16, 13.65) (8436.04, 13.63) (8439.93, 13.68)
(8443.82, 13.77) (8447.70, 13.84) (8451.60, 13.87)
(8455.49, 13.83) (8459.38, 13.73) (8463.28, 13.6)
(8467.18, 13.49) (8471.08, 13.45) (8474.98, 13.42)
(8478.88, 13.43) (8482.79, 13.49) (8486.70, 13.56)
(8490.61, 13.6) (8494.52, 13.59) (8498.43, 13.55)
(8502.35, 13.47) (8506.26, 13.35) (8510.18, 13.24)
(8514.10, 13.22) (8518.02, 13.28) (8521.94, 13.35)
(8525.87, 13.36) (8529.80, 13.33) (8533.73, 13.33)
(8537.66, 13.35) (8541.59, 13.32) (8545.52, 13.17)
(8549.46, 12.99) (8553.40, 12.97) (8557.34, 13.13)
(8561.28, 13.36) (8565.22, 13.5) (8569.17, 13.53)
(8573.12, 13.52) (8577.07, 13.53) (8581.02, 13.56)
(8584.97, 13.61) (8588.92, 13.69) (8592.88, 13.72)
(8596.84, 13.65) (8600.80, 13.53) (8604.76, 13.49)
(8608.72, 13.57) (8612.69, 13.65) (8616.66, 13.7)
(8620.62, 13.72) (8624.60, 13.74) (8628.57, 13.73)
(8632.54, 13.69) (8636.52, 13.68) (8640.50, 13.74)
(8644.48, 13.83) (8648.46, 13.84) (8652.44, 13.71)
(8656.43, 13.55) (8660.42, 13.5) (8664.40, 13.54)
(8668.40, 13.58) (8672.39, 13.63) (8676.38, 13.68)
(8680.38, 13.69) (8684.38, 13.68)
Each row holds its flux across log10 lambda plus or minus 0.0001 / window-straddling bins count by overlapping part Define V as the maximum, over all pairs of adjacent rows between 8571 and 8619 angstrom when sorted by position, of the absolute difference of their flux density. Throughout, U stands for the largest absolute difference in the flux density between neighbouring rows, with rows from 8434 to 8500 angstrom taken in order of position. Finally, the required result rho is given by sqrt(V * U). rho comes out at 0.125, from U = 0.13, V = 0.12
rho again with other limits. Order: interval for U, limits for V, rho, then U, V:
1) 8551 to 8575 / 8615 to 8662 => 0.192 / 0.23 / 0.16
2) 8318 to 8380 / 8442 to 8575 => 0.159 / 0.11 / 0.23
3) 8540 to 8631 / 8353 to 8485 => 0.179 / 0.23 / 0.14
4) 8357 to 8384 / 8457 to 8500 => 0.120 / 0.11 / 0.13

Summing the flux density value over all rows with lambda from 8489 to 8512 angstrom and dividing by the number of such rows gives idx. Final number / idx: 13.5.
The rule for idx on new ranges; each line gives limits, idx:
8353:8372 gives 13.5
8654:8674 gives 13.6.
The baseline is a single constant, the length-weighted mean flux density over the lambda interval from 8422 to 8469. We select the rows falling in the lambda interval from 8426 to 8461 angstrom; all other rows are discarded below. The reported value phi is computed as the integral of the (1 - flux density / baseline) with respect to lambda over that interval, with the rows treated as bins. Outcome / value -0.1 angstrom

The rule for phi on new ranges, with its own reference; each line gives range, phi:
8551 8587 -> 0.8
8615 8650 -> 0.0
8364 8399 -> 0.4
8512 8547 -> 1.1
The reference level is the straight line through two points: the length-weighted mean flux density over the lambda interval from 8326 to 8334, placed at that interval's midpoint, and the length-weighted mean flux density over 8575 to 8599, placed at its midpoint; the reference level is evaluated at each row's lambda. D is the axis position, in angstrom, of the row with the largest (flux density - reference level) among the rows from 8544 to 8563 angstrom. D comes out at 8561.28 angstrom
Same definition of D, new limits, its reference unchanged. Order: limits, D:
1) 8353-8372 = 8358.70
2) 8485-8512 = 8490.61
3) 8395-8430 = 8412.76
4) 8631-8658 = 8648.46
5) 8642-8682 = 8648.46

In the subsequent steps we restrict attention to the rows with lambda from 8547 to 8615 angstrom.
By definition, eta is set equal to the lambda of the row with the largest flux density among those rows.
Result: 8592.88 angstrom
